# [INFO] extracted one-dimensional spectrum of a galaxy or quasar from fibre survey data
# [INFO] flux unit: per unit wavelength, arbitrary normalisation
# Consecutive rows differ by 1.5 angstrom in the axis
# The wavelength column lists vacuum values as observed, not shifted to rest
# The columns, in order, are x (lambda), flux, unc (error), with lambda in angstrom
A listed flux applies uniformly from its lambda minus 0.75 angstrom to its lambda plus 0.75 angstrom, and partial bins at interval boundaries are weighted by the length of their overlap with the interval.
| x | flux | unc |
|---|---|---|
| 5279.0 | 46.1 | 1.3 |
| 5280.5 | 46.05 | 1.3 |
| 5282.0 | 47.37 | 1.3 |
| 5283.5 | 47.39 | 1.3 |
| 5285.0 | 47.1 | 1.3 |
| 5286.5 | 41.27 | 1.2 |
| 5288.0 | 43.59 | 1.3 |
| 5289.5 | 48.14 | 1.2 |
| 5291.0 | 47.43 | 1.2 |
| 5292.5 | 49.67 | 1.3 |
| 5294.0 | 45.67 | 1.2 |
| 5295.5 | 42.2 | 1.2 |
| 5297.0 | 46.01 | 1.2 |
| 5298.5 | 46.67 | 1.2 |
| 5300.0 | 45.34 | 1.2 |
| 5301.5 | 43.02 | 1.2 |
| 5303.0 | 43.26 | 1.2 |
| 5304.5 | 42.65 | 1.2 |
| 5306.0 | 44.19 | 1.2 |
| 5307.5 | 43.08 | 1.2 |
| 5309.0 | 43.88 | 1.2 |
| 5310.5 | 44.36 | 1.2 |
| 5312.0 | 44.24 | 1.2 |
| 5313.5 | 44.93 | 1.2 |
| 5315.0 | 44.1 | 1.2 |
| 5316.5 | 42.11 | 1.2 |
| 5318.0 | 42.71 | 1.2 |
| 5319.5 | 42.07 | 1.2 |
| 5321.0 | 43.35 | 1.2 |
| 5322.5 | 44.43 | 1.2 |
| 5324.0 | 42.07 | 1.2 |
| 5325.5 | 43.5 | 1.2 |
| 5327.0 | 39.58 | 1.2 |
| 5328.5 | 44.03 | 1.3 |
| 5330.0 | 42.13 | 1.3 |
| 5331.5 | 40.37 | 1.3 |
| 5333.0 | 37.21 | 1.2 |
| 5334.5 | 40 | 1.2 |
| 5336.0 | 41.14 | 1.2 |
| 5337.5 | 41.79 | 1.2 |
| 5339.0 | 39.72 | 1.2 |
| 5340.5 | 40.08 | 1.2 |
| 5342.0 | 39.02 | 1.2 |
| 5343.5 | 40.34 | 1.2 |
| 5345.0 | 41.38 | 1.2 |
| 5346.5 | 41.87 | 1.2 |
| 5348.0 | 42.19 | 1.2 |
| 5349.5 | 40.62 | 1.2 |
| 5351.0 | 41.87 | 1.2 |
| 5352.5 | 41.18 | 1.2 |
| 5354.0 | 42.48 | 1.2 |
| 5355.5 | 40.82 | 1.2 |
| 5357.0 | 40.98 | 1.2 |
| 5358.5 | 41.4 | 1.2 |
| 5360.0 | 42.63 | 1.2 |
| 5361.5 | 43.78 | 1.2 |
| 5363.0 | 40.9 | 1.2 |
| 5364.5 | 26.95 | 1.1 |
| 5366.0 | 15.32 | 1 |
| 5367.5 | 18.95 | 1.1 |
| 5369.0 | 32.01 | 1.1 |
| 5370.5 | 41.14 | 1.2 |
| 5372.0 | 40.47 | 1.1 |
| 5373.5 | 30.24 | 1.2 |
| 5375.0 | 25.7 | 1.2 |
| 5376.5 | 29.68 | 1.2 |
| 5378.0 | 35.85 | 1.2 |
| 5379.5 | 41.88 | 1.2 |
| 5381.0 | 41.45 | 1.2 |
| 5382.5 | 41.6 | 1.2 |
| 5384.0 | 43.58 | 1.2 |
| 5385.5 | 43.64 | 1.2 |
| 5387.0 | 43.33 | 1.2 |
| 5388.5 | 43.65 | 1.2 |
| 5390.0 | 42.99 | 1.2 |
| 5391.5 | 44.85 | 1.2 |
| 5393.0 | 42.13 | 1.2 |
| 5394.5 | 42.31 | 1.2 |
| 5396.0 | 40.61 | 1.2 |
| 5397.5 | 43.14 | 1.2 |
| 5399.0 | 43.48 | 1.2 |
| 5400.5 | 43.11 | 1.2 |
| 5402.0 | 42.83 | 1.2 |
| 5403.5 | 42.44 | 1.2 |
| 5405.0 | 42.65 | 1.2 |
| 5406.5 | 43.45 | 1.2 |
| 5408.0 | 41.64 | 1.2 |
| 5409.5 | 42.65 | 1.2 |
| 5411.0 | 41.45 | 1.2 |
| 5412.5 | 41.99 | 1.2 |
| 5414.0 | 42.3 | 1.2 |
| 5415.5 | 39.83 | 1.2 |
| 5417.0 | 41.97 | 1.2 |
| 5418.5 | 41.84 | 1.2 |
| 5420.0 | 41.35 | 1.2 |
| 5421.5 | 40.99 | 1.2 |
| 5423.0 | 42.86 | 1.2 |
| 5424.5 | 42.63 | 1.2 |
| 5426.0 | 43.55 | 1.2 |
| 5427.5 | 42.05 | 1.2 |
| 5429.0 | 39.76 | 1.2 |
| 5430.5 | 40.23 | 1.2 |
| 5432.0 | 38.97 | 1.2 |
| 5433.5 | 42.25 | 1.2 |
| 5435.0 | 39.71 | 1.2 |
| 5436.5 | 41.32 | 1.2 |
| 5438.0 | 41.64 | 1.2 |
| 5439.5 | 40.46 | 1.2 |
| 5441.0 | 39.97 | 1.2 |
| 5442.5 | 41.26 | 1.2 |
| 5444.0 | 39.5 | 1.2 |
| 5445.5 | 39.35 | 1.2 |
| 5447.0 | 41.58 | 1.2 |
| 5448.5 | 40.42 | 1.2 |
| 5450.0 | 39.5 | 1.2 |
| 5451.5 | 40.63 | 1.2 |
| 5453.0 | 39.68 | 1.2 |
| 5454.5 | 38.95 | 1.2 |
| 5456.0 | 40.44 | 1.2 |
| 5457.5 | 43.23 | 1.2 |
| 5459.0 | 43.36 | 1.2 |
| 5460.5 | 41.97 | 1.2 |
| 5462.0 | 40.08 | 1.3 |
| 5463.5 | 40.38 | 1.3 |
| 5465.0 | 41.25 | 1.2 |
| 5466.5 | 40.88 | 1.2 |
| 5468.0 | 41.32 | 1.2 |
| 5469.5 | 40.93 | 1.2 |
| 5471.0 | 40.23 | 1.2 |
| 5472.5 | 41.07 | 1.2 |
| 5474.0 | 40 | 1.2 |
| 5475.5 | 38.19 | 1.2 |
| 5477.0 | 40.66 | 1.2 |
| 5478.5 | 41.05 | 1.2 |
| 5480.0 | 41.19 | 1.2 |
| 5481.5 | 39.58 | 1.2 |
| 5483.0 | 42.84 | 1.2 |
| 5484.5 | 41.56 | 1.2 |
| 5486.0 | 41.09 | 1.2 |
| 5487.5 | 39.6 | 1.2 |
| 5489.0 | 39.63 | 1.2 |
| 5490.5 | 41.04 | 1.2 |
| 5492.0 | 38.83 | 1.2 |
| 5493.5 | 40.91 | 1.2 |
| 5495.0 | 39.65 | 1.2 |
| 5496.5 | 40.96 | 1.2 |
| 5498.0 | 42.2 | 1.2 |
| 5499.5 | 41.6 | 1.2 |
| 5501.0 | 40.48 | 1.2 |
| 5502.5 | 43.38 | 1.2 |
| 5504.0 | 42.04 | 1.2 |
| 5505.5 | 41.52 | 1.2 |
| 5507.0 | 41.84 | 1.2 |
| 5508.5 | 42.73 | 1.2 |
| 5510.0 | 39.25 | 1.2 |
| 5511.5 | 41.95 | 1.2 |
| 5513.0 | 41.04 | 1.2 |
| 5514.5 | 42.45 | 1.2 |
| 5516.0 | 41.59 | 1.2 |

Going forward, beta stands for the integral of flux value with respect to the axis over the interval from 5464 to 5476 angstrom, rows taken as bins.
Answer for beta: 486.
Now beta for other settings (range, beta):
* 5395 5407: 512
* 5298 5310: 528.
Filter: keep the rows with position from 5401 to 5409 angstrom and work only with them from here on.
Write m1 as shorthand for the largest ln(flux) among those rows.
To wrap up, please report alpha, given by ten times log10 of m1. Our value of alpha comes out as 5.77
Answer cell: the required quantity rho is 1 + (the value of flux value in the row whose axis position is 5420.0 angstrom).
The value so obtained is 42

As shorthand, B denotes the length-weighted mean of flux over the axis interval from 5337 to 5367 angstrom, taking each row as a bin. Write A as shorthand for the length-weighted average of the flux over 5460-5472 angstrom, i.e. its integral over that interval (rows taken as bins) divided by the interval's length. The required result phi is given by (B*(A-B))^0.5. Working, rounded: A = 40.9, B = 39.1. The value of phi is 8.4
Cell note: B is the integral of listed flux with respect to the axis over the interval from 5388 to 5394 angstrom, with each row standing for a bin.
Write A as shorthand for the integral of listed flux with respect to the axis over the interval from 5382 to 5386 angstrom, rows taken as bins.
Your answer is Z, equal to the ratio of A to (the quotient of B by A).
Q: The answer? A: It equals 114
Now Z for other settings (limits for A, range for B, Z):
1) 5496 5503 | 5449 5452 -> 709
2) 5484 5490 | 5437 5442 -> 289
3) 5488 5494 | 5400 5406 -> 225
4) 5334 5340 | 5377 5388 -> 131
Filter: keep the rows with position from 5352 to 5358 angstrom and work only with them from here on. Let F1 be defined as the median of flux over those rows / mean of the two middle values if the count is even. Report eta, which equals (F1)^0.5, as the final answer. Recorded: 6.41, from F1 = 41.1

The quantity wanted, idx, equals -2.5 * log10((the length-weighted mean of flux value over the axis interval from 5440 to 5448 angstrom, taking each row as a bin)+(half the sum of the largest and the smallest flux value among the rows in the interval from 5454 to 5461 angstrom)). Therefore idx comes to -4.78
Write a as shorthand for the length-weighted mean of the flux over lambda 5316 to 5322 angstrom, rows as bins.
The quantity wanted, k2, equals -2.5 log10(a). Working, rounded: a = 42.7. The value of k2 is -4.075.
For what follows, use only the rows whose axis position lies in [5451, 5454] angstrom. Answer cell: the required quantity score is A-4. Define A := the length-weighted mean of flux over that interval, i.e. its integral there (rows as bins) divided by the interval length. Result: 36.0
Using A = 40.0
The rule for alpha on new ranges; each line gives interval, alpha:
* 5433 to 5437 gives 5.73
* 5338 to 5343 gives 5.67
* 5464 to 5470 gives 5.71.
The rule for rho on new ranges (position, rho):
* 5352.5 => 42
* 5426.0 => 45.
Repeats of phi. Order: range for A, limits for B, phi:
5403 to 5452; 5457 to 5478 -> 3.7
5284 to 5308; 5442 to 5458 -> 13.7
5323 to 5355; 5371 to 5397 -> 7.5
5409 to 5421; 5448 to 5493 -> 6.3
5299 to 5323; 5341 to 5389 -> 14.6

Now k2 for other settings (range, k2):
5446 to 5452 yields -4.018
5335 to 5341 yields -4.023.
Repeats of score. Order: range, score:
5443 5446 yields 35.6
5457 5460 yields 39.2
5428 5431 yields 36.1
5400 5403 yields 38.9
